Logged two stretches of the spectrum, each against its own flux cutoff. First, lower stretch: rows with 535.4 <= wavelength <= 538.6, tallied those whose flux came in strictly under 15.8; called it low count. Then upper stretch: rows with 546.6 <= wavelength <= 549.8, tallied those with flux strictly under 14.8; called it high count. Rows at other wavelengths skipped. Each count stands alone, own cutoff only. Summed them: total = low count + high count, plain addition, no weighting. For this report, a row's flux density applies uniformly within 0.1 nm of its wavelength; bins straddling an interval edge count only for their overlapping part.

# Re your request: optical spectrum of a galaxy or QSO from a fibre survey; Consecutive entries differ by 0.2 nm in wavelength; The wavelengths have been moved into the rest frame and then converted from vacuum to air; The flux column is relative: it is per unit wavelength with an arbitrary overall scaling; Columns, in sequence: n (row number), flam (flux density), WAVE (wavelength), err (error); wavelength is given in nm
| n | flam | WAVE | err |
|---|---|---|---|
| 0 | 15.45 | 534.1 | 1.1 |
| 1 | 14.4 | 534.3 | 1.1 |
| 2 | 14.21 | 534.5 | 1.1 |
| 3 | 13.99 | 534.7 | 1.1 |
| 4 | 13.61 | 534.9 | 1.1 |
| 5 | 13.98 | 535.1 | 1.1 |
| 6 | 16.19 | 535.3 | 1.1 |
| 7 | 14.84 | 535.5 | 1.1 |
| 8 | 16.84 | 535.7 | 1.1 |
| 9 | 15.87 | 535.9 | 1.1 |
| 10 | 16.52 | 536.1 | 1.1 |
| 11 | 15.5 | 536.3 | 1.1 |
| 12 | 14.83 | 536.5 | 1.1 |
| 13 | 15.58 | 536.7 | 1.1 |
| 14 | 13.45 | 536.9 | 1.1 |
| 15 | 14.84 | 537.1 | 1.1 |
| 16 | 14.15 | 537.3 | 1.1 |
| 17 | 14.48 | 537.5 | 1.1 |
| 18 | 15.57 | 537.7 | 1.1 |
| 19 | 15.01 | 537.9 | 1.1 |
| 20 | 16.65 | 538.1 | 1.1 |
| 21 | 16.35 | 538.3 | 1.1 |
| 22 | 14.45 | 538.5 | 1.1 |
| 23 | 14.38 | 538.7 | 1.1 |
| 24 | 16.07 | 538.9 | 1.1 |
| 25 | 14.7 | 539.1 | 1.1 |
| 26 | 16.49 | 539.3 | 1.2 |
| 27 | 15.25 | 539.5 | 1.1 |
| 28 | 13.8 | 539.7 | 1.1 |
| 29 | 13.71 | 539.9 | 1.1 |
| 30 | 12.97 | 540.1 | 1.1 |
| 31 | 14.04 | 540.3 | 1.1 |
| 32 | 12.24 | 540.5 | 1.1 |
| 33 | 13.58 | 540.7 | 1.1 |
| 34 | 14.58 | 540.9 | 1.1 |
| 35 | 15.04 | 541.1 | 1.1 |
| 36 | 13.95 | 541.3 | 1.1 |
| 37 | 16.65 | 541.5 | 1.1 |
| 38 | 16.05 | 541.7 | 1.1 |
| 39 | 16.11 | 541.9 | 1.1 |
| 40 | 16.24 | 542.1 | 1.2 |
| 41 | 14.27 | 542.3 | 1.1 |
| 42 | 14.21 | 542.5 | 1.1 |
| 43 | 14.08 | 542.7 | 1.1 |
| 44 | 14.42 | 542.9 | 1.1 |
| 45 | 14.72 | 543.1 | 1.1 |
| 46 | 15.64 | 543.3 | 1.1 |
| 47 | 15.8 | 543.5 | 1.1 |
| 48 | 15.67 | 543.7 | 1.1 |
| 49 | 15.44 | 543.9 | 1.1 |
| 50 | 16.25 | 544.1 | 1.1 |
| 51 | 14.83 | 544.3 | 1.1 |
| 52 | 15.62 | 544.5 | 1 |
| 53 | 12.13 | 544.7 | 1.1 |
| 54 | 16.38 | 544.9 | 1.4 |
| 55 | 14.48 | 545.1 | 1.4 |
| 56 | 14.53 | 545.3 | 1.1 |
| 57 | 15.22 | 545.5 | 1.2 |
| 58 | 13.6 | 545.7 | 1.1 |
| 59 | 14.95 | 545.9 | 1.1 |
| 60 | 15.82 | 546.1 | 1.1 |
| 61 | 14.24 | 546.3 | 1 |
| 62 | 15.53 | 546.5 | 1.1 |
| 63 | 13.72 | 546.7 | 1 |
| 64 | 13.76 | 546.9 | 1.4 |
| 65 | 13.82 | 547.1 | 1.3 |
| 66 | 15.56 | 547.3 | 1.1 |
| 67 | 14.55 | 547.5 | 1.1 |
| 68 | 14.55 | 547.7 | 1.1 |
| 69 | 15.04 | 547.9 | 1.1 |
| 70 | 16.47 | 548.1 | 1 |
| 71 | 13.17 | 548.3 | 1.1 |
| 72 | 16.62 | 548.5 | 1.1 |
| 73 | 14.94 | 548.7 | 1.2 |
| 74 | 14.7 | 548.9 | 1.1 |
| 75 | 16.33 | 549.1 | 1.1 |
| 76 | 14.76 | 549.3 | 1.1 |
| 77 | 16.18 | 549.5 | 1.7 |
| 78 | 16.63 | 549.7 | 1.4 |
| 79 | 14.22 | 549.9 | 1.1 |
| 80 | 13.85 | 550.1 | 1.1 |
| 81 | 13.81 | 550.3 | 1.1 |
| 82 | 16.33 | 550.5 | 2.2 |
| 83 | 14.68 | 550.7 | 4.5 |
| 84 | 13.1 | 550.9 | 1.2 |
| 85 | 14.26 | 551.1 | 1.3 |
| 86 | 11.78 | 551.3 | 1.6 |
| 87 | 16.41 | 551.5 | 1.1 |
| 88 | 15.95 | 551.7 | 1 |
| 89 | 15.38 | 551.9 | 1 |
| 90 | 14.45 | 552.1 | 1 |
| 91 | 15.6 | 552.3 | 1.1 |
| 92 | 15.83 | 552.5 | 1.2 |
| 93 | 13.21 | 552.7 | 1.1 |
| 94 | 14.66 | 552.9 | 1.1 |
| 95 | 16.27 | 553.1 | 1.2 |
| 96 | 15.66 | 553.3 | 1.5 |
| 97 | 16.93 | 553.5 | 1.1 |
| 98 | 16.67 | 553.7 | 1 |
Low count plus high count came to 19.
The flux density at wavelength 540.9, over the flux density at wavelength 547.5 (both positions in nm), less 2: -0.998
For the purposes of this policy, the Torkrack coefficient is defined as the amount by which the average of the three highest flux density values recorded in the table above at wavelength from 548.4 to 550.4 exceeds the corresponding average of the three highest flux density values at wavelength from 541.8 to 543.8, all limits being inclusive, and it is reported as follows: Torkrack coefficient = 0.5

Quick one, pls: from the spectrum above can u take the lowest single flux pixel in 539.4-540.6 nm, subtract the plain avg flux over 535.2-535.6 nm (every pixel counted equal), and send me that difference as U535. -3.3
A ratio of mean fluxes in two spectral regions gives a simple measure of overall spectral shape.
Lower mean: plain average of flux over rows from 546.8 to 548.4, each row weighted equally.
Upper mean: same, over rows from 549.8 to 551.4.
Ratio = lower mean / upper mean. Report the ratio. 1.04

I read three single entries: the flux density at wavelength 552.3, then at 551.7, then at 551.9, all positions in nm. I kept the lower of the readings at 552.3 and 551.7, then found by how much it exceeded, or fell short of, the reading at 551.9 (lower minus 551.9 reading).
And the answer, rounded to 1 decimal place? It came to 0.2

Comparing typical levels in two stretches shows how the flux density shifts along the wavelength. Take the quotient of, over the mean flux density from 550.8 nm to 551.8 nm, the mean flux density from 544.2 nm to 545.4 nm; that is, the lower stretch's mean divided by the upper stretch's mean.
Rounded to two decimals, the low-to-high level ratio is 1.03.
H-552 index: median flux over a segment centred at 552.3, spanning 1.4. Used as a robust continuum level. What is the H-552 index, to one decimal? 15.4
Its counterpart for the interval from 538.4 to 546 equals 14.7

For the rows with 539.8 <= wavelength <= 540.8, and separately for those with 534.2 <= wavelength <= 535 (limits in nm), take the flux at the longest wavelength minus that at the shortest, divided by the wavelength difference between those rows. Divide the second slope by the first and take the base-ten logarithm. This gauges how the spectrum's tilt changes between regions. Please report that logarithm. 0.91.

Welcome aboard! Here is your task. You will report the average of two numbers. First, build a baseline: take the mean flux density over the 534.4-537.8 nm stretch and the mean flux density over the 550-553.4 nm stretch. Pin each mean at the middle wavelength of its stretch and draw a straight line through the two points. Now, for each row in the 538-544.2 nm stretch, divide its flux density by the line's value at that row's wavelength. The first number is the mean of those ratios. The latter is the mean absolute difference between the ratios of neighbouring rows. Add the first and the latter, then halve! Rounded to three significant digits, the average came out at 0.531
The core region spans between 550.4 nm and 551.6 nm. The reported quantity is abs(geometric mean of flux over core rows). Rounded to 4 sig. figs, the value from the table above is 14.33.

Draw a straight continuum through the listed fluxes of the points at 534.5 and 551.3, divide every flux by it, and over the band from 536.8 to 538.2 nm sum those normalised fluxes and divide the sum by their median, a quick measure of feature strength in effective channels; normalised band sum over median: 7.05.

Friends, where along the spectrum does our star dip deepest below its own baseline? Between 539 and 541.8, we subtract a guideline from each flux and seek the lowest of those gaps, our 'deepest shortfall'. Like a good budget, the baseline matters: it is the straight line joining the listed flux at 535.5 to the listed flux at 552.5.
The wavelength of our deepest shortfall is 540.5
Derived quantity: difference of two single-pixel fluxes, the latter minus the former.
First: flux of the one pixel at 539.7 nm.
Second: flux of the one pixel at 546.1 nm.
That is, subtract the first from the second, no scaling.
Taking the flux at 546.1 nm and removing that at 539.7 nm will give 2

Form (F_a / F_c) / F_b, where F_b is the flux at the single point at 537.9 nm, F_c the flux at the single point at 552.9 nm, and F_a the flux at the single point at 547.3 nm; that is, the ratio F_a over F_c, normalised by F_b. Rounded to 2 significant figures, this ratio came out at 0.071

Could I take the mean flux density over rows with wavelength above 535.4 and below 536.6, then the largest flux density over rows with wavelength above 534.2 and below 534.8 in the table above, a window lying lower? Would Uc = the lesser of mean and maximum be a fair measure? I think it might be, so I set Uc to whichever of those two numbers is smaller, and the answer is 14.4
